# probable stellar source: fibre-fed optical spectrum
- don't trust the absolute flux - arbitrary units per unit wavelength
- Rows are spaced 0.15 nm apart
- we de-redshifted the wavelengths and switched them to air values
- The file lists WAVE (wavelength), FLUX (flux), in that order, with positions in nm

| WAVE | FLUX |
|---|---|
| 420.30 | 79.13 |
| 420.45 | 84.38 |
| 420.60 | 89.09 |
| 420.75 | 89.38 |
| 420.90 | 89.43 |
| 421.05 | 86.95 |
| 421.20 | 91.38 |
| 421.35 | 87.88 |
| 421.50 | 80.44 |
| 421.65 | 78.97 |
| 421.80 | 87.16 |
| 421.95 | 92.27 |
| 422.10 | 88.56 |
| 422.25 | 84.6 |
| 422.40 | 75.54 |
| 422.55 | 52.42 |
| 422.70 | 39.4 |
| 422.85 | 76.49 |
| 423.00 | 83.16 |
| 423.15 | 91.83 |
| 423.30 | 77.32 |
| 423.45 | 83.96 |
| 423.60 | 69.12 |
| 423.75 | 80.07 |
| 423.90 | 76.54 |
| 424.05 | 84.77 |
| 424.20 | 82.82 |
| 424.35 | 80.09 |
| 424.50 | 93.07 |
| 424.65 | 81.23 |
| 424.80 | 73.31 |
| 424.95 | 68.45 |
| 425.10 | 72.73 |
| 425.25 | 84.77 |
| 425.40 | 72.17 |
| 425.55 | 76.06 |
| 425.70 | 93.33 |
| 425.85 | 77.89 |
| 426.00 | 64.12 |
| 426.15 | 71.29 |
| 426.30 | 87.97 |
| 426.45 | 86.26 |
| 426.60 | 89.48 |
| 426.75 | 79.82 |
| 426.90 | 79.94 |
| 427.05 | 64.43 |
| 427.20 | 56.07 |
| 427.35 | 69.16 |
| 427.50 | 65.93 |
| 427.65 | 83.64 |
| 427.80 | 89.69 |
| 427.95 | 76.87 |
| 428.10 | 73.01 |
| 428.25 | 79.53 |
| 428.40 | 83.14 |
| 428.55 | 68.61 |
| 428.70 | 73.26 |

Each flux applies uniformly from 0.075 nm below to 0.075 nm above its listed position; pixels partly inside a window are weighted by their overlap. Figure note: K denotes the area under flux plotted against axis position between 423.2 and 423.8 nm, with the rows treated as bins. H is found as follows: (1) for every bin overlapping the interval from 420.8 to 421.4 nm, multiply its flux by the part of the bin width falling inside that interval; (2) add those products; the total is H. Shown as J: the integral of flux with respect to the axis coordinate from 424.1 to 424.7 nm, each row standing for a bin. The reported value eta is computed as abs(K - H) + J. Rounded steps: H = 53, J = 50.7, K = 47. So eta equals 57.2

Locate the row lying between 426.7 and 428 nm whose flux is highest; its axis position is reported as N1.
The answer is 427.80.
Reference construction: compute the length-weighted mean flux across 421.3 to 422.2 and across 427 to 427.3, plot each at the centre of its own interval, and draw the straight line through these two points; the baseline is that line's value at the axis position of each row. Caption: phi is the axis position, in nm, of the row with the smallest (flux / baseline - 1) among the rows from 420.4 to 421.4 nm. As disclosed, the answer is 420.45 nm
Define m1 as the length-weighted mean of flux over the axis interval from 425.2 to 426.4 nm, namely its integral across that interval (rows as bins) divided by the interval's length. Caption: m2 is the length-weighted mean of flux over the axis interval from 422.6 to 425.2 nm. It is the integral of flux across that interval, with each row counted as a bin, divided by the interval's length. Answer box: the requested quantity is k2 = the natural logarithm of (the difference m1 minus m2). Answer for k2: 0.3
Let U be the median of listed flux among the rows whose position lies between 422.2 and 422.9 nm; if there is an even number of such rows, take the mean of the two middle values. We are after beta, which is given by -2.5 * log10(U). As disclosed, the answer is -4.70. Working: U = 75.5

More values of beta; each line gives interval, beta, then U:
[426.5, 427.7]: -4.68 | 74.5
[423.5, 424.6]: -4.76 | 80.1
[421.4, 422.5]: -4.82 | 84.6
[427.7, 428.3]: -4.73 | 78.2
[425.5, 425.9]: -4.73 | 77.9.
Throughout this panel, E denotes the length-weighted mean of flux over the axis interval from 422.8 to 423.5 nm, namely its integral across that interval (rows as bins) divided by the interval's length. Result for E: 83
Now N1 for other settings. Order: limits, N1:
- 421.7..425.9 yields 425.70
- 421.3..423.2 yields 421.95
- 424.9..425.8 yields 425.70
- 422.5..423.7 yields 423.15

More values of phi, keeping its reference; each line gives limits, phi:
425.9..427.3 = 427.20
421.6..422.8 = 422.70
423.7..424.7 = 423.90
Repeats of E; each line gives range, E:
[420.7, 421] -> 89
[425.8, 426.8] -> 80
